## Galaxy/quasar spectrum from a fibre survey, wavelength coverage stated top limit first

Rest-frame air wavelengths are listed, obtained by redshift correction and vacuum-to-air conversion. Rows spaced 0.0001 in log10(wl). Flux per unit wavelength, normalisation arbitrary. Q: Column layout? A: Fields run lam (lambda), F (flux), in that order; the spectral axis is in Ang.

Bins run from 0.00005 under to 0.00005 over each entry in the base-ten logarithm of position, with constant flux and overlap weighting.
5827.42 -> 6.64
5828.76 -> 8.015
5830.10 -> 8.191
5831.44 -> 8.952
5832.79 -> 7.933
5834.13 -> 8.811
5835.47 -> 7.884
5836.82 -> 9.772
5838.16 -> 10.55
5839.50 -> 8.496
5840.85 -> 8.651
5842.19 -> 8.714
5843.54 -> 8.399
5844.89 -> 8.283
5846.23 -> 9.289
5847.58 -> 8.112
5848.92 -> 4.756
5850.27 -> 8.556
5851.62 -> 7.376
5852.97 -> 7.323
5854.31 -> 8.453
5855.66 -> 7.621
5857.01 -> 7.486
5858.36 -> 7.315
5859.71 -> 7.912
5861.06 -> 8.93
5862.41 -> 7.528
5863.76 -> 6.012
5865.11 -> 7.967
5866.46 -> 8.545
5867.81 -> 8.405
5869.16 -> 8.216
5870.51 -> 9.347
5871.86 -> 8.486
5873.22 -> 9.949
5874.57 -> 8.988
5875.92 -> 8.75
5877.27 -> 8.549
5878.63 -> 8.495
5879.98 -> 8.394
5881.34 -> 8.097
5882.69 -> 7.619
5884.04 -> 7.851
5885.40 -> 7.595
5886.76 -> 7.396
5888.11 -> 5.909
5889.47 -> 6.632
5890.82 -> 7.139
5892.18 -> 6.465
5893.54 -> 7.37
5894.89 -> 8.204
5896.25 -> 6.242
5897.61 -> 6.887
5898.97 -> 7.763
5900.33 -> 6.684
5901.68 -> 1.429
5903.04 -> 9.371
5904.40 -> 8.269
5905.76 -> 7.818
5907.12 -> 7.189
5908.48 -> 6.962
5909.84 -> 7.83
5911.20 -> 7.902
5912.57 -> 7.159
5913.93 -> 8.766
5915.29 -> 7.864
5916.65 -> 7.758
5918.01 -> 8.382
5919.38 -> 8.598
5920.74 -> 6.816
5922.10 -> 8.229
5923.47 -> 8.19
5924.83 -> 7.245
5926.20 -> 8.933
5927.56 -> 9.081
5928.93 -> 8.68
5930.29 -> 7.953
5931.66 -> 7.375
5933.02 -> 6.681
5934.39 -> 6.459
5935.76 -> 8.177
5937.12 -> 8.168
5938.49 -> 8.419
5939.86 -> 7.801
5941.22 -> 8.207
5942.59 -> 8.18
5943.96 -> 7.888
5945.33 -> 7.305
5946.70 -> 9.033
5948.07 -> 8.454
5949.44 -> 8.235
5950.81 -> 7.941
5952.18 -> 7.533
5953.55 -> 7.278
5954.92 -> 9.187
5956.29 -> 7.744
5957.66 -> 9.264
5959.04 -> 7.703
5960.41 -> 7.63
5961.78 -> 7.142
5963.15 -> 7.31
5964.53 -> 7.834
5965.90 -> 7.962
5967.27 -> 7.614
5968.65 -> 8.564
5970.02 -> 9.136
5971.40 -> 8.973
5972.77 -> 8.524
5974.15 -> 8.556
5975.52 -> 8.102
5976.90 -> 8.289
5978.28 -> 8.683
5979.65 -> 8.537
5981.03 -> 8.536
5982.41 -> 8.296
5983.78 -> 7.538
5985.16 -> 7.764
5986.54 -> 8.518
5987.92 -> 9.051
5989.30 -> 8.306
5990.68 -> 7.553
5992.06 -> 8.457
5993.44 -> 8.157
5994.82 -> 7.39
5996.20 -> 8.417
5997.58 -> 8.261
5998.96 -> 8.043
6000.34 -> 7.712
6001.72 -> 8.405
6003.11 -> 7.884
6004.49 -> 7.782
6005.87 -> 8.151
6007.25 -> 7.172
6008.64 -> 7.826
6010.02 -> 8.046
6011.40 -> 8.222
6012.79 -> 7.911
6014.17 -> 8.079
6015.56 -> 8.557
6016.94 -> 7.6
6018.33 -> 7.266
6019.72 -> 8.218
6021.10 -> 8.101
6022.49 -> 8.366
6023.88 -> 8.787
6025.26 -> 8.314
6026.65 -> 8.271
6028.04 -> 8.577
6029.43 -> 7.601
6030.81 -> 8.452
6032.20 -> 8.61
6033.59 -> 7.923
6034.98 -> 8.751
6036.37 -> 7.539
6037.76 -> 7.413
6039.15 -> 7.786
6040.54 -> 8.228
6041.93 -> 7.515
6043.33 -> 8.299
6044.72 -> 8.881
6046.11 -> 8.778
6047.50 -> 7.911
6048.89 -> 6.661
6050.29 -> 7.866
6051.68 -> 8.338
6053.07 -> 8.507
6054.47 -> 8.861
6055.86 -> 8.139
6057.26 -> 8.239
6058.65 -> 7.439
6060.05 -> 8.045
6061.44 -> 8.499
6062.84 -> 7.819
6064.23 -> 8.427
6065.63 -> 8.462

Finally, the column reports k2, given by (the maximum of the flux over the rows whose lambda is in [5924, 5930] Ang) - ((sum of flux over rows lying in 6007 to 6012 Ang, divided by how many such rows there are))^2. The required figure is -52.0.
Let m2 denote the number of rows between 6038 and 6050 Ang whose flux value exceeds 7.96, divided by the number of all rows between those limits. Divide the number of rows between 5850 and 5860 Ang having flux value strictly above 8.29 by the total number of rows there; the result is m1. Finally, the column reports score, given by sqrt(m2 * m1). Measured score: 0.354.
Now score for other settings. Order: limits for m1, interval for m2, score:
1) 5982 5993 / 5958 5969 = 0.395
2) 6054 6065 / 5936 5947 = 0.484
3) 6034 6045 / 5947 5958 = 0.433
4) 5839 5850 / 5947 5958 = 0.559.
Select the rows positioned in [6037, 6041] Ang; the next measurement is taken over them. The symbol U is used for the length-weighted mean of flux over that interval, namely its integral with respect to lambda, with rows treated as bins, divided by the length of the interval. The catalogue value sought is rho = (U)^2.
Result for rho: 61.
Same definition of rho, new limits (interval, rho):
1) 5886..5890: 44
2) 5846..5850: 53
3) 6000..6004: 64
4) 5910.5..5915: 63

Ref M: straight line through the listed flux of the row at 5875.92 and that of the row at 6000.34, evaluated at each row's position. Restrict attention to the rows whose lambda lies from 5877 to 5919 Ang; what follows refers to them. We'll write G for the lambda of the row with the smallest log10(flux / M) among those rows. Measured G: 5901.68 Ang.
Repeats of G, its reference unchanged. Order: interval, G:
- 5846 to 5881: 5848.92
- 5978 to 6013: 6007.25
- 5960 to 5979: 5961.78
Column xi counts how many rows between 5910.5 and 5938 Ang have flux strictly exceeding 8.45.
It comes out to 5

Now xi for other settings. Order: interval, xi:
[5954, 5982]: 10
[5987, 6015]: 2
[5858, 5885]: 9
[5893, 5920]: 3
